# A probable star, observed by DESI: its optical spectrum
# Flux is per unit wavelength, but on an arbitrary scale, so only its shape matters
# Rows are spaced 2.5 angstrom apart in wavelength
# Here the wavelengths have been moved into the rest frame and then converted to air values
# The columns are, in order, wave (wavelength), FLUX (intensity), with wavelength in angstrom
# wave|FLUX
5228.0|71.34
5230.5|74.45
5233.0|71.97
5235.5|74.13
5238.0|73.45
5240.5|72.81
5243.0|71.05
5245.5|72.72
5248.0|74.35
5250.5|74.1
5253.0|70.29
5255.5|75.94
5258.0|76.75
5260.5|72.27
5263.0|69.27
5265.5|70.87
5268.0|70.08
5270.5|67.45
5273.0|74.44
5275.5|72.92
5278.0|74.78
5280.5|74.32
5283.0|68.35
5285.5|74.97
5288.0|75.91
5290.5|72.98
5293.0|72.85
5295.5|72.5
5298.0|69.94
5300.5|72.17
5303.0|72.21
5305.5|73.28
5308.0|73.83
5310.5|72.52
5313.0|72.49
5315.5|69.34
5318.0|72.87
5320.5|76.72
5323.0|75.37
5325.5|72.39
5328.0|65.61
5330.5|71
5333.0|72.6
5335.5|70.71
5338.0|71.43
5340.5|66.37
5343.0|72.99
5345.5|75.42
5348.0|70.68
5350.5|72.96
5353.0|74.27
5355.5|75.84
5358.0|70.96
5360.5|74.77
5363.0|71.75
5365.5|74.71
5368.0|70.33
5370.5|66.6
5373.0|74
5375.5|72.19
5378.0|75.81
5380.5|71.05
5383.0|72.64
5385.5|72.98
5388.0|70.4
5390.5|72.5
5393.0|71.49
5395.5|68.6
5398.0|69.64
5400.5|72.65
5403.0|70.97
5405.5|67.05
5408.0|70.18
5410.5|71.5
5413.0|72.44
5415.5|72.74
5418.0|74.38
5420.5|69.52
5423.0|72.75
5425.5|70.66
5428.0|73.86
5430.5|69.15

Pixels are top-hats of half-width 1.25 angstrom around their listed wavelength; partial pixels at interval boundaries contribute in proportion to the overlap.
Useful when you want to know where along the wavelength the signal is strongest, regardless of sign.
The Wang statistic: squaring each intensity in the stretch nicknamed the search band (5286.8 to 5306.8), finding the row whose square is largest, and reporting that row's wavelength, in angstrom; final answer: 5288.0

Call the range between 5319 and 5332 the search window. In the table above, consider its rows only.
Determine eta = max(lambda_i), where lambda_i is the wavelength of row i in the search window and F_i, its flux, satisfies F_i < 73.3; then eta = 5330.5 angstrom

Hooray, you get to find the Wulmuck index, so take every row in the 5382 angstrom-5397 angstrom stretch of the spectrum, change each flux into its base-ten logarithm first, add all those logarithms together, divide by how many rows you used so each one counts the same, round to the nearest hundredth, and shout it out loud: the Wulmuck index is 1.85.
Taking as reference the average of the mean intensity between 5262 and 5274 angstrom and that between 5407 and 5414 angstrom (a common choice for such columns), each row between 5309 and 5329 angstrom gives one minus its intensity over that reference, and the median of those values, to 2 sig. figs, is -0.023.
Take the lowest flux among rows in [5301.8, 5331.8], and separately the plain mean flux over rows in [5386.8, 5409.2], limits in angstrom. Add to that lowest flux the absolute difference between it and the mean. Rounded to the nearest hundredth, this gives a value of 70.39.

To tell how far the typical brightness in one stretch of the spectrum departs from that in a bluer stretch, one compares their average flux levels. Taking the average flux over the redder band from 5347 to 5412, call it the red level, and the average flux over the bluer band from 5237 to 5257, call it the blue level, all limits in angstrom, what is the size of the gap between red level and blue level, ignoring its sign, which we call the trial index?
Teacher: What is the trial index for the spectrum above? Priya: 1.3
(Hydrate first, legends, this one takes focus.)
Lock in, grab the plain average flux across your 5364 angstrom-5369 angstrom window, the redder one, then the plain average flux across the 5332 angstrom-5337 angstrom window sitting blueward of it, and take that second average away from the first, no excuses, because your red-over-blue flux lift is 1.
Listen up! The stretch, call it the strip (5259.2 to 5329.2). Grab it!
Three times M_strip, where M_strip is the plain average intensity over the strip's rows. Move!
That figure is 217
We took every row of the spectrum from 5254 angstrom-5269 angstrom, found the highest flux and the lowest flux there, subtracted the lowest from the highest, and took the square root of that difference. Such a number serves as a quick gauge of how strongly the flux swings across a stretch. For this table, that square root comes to 2.7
